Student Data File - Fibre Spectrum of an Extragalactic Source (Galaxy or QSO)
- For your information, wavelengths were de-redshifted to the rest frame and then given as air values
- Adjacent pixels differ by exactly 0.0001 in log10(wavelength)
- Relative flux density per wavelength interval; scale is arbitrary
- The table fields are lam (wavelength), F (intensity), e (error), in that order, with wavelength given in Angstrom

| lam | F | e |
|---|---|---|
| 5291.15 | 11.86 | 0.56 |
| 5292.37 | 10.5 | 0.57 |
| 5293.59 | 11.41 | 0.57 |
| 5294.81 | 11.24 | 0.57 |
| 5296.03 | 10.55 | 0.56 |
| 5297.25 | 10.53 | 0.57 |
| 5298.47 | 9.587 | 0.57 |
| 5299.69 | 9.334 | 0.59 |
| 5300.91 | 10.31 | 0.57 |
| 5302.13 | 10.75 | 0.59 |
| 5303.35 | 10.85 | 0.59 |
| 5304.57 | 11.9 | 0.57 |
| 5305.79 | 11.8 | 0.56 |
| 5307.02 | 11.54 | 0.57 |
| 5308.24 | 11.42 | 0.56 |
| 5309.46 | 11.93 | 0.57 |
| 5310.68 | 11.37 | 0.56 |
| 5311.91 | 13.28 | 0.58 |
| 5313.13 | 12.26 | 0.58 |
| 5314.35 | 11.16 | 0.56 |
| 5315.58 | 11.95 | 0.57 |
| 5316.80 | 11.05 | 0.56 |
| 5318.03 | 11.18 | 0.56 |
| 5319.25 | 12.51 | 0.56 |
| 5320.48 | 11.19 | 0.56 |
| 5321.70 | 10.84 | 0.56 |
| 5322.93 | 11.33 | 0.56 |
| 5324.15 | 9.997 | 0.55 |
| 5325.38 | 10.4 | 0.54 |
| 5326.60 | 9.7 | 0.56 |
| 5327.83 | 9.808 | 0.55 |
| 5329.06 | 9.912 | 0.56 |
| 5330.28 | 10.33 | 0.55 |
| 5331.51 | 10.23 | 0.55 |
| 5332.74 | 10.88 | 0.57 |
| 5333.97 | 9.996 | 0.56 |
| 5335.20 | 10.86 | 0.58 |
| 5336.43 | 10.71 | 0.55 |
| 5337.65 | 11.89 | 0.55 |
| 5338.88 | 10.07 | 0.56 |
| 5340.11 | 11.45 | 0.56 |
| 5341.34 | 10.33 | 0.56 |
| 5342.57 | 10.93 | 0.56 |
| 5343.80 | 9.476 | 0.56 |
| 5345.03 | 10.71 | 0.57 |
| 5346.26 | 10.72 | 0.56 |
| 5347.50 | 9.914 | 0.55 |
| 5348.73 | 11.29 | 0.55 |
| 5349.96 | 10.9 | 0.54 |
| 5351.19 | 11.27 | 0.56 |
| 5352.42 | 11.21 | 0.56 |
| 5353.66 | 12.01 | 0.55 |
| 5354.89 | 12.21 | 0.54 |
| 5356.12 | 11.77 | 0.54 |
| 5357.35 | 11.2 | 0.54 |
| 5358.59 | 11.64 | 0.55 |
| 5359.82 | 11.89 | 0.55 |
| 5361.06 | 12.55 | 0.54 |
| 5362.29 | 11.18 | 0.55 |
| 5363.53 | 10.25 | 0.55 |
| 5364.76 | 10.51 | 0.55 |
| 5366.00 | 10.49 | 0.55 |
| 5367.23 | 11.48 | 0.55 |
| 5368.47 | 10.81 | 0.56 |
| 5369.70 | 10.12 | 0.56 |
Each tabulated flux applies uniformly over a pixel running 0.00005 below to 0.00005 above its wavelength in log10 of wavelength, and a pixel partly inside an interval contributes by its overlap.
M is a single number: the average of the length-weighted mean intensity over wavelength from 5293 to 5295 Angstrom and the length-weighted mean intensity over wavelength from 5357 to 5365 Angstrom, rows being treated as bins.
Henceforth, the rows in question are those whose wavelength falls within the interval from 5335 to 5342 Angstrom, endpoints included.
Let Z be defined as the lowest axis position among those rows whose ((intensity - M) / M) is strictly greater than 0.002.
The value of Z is 5337.65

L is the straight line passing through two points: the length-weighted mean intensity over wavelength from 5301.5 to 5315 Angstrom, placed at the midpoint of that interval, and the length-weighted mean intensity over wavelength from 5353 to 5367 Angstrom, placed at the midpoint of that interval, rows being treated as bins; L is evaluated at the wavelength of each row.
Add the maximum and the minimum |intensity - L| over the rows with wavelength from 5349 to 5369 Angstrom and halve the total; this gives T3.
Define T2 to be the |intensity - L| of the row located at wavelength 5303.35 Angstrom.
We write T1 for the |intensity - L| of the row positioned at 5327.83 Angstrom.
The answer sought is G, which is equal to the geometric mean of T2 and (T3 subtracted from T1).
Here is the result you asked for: 0.97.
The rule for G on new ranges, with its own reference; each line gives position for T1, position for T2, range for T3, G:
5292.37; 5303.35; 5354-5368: 0.71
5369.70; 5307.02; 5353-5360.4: 0.31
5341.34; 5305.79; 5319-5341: 0.17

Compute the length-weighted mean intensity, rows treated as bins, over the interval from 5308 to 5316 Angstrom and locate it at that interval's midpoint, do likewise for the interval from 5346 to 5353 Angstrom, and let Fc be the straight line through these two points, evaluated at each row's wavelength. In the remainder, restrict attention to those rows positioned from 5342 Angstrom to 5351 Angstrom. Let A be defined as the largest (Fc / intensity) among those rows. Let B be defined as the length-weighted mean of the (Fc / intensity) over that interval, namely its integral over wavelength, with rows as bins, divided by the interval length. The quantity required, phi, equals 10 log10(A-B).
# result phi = -9.0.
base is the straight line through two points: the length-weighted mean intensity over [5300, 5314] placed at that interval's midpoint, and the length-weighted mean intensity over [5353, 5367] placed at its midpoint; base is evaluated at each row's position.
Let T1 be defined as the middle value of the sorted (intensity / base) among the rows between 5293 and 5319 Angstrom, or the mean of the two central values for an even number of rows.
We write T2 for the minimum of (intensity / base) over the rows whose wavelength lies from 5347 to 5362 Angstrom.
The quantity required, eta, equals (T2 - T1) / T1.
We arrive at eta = -0.11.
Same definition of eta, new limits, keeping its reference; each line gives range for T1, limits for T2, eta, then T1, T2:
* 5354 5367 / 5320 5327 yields -0.16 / 1.00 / 0.844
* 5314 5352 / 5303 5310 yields 0.00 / 0.94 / 0.940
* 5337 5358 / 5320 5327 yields -0.14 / 0.98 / 0.844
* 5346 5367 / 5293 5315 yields -0.17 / 0.98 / 0.809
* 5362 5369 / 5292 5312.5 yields -0.13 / 0.93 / 0.809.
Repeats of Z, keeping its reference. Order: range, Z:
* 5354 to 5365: 5354.89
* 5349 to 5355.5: 5353.66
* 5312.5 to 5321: 5313.13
